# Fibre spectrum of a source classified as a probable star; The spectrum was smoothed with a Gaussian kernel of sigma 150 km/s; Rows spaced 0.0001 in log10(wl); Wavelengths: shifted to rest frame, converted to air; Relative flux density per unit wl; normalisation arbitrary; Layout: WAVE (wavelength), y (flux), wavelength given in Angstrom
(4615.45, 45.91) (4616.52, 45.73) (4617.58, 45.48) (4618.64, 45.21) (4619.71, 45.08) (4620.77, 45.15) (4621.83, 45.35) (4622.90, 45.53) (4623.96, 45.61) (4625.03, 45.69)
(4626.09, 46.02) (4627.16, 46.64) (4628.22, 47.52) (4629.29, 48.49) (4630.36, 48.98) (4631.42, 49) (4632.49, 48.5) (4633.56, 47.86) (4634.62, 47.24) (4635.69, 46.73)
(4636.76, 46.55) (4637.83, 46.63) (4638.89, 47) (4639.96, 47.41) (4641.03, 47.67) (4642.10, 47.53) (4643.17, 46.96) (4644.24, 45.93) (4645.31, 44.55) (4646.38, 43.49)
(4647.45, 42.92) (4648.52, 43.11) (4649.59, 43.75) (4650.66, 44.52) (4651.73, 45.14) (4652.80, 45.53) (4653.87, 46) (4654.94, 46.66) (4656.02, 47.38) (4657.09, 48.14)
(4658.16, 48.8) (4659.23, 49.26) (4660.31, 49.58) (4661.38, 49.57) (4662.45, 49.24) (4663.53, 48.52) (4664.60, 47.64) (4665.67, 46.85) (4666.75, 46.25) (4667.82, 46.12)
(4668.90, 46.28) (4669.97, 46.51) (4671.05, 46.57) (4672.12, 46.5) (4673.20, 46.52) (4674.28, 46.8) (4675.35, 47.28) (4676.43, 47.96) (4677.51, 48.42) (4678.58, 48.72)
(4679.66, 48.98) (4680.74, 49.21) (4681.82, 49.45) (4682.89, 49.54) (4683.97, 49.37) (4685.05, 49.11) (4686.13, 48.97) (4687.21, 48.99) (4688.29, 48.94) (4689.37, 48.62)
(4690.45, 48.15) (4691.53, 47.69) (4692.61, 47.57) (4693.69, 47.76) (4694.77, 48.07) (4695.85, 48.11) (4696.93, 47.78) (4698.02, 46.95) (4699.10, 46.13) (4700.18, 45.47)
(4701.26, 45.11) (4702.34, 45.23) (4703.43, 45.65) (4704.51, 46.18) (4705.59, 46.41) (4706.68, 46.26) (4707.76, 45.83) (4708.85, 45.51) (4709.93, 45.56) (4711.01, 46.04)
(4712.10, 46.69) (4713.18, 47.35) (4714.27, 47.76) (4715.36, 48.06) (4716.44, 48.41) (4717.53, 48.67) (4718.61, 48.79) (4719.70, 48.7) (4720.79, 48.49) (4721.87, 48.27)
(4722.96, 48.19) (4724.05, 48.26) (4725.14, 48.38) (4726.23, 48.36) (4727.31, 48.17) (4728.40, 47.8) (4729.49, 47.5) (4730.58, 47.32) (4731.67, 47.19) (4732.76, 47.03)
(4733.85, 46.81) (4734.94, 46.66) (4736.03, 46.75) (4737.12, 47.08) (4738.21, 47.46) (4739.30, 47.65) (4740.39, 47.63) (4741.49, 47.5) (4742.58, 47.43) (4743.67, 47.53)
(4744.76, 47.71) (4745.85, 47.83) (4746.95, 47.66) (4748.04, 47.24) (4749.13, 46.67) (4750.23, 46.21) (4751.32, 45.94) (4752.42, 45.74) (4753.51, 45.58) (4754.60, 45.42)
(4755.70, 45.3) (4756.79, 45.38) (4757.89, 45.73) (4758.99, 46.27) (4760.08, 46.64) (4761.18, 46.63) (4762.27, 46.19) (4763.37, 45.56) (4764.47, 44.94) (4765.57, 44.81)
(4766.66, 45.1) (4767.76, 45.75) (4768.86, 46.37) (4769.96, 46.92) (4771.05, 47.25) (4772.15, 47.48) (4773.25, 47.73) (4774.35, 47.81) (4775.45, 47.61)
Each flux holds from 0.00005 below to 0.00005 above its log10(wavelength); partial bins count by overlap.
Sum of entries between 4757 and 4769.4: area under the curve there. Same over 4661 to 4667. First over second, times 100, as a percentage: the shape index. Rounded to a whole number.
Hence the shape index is 175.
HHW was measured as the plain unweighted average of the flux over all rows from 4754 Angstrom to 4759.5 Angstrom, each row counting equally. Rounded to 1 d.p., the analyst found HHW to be 45.6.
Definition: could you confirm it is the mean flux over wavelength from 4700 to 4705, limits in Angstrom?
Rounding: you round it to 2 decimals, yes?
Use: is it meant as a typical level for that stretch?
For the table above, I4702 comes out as 45.53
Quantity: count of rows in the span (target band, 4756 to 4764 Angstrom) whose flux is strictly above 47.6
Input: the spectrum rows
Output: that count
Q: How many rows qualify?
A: 0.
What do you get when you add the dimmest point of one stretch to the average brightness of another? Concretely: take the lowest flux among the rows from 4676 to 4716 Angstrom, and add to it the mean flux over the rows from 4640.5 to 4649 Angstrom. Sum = 90.4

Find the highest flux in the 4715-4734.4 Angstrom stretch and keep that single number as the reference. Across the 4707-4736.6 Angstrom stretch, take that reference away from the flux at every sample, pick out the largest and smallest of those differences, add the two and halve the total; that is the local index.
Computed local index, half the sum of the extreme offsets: -1.6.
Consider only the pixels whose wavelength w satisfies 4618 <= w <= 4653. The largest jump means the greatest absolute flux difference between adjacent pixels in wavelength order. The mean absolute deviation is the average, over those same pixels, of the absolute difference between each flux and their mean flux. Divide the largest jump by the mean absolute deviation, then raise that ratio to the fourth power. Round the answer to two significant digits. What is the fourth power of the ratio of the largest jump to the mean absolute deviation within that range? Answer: 1.1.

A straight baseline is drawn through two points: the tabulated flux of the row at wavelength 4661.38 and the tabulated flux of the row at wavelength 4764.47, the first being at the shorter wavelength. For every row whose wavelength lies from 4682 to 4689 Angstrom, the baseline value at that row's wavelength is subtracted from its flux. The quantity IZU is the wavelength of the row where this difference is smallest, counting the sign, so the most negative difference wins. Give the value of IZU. 4686.13 Angstrom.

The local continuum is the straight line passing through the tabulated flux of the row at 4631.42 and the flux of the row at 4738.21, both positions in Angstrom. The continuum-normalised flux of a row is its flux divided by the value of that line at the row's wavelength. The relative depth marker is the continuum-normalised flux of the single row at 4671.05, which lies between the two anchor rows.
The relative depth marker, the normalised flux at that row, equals 0.96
